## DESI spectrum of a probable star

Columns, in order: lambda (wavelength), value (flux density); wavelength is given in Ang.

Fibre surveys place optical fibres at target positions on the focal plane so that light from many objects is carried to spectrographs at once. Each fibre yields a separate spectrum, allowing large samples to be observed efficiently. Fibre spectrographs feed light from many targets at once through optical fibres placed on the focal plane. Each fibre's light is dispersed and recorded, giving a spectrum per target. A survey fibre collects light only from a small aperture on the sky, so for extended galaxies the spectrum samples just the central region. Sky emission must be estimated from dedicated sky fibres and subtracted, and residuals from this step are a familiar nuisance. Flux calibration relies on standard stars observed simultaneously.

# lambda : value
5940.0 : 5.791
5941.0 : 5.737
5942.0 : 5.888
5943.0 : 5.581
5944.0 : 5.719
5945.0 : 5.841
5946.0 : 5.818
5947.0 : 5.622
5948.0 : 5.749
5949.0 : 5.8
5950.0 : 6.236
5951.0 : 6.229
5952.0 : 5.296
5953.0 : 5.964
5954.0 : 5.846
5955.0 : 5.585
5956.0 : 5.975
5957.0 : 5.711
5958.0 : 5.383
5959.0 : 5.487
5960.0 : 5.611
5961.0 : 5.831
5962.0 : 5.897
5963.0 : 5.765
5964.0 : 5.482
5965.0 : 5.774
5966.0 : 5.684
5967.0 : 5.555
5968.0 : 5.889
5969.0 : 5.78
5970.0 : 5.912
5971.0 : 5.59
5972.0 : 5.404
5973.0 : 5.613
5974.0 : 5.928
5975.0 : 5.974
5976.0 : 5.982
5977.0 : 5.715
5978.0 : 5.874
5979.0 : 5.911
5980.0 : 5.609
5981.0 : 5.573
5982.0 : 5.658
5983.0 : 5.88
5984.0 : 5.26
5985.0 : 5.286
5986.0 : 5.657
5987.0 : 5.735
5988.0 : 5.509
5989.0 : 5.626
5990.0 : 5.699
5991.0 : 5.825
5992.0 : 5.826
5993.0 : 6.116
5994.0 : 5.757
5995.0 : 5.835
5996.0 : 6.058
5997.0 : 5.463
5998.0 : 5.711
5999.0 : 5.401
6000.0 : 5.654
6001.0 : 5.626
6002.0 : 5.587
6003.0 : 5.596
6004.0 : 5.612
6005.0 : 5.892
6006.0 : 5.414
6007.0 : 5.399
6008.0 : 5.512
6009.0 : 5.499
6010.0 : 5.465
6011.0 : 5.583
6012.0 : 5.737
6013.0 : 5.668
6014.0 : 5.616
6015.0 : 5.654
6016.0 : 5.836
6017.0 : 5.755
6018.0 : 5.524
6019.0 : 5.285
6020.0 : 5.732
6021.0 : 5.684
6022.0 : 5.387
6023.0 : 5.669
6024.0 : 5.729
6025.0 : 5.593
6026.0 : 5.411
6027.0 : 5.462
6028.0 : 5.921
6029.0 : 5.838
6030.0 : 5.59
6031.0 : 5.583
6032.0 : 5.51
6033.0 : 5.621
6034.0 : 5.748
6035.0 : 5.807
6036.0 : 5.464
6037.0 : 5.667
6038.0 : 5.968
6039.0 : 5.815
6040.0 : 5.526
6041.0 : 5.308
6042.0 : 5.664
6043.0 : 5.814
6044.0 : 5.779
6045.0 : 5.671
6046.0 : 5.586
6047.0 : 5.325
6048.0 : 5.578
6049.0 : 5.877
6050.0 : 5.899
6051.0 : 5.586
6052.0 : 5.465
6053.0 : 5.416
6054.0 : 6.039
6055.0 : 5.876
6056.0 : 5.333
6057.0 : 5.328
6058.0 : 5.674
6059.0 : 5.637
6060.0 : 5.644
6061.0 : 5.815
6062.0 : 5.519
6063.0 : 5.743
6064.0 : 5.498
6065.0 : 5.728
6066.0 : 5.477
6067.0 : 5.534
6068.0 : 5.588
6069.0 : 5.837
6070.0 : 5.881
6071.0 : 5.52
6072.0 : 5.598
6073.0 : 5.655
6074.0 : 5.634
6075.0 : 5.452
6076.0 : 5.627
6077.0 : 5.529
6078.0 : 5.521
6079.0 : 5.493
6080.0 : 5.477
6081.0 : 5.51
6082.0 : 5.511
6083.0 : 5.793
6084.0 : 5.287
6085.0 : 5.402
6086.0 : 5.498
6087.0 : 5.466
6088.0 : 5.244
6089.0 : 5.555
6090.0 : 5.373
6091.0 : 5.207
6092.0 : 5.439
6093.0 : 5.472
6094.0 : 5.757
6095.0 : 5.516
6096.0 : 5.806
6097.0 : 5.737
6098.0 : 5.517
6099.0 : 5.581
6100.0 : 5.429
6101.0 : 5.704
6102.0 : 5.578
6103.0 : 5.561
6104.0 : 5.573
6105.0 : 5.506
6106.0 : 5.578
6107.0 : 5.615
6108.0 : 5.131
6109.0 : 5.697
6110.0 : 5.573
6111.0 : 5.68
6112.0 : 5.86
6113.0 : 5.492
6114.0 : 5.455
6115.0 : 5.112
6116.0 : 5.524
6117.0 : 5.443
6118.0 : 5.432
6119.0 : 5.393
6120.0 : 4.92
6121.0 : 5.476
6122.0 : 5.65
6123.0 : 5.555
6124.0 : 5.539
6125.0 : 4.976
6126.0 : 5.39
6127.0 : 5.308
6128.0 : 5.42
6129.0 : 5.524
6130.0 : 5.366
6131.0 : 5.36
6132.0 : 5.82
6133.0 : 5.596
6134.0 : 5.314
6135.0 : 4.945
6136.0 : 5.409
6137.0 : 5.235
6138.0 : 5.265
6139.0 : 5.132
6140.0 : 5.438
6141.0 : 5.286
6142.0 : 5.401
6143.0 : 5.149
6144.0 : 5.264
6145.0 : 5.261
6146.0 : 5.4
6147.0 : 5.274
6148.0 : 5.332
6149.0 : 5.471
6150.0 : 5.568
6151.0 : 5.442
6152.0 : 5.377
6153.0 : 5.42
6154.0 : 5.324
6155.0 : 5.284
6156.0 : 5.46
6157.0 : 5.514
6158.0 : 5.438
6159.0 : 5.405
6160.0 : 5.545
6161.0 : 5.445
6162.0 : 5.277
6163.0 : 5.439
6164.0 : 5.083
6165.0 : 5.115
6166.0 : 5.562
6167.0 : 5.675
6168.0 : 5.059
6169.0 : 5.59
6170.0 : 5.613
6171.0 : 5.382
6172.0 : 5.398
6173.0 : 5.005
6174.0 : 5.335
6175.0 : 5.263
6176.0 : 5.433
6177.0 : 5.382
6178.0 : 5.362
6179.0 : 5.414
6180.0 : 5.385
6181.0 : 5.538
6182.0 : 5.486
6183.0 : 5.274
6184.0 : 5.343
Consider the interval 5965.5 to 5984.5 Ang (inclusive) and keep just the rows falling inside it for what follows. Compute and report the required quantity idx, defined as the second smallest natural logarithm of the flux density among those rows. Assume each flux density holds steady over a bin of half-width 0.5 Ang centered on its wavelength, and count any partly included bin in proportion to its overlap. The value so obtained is 1.687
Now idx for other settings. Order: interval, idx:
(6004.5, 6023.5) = 1.684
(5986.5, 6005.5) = 1.698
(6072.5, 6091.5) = 1.657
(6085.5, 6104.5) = 1.657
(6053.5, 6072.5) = 1.674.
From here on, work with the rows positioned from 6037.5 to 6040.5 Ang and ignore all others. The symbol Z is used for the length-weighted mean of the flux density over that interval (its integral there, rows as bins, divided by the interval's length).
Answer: 5.77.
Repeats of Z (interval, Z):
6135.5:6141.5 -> 5.29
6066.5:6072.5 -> 5.66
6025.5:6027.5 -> 5.44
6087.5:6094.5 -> 5.44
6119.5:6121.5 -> 5.20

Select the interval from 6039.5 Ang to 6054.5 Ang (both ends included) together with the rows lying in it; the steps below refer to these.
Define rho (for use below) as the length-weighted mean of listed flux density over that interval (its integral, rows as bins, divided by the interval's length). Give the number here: 5.64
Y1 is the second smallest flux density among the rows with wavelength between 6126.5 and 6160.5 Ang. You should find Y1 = 5.132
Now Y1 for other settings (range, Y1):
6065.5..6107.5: 5.244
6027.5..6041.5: 5.464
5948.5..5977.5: 5.383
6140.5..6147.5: 5.261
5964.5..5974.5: 5.555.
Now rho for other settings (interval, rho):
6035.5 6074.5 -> 5.64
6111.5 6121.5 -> 5.41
